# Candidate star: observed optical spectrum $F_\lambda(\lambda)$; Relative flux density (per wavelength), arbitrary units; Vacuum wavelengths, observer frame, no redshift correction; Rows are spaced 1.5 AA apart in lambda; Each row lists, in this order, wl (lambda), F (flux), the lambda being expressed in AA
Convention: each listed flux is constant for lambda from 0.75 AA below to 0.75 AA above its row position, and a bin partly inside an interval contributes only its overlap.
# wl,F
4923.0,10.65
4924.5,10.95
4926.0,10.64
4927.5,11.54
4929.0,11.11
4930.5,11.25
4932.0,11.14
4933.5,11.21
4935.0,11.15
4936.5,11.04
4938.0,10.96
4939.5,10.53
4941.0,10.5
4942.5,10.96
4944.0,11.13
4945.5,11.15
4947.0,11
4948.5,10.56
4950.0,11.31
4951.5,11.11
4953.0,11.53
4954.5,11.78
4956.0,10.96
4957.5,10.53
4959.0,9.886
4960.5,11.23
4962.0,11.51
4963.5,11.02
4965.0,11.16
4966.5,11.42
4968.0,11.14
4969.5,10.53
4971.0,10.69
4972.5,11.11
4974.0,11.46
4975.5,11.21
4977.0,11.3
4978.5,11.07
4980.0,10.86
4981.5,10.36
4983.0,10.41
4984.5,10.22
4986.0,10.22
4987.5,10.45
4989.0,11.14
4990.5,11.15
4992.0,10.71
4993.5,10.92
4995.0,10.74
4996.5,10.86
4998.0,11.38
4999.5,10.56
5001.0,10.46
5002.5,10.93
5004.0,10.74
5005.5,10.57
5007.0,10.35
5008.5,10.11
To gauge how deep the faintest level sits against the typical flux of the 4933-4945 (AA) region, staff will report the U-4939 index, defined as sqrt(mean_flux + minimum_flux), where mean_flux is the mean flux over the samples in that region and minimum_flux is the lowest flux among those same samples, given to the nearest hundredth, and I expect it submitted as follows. 4.63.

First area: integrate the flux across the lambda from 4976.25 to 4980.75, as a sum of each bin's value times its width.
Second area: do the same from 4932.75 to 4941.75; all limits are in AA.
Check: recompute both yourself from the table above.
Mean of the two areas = 74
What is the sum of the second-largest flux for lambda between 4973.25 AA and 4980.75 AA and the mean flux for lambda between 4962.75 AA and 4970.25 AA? 22.4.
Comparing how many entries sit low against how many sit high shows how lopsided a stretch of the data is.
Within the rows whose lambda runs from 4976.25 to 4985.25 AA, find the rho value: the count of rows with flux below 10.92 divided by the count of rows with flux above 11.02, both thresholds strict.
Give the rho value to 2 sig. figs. 2.0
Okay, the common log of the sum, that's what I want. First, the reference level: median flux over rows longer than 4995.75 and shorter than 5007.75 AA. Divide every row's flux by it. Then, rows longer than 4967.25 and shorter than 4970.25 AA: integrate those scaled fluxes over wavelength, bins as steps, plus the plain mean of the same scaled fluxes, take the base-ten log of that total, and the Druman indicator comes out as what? 0.609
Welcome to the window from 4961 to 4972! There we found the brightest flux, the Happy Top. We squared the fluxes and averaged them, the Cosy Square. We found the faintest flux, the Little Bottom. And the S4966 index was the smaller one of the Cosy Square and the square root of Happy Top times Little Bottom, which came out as 11.0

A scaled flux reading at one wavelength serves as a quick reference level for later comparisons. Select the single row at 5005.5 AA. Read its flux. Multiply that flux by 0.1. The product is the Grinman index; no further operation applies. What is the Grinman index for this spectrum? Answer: 1.06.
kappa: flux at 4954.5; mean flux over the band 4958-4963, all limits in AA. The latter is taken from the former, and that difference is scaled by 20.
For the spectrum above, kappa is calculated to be 18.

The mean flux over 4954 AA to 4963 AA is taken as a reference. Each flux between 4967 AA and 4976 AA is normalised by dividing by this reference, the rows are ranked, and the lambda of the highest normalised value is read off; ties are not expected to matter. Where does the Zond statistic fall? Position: 4974.0 AA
